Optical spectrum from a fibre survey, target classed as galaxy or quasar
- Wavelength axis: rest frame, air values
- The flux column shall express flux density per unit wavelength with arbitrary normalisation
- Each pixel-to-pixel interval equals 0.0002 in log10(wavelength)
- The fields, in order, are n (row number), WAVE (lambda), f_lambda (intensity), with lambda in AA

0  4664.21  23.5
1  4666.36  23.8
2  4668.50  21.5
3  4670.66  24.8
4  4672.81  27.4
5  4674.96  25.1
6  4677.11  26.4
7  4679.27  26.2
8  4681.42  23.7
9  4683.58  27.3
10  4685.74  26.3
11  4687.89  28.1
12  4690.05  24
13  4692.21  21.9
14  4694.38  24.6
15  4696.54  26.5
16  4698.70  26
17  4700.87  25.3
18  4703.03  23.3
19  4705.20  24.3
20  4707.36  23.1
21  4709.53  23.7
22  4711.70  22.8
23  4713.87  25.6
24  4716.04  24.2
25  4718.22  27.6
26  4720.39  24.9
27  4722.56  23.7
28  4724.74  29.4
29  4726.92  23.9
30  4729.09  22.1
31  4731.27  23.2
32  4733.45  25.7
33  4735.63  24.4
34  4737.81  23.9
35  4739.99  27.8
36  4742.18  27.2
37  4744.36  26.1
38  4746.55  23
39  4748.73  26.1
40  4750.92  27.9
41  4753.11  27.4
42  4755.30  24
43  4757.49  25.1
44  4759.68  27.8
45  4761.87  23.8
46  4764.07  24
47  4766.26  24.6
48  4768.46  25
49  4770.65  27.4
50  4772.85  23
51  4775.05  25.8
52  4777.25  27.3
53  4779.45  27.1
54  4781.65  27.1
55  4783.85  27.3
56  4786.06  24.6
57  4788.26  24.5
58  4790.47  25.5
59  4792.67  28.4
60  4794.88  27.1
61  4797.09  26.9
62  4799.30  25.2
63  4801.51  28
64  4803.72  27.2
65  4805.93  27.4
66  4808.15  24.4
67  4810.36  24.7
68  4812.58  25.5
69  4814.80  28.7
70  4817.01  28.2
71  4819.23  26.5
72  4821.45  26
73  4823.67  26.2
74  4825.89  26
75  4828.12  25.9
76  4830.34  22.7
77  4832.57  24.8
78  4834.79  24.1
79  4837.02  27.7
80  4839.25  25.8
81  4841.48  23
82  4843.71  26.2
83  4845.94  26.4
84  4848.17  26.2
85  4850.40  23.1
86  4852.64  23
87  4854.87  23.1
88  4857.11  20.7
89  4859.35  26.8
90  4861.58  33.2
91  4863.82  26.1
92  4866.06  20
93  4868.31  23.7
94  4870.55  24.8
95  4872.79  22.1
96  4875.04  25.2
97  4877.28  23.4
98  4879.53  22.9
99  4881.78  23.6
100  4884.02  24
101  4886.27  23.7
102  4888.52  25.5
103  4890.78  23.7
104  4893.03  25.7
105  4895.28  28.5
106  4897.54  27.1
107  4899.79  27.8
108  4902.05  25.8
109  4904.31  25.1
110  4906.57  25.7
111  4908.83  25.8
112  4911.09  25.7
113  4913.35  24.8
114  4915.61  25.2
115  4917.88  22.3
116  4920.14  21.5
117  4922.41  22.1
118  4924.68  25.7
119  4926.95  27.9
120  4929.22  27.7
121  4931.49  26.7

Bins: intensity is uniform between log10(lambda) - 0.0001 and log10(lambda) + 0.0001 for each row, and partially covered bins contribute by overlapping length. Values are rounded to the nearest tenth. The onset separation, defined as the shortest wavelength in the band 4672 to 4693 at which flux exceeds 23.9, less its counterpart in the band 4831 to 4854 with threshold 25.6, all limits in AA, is -164.2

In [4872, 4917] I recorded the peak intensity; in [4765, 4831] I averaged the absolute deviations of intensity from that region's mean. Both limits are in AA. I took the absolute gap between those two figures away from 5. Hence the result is -22.3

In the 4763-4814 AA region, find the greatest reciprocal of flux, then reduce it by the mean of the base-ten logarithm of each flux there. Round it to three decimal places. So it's -1.371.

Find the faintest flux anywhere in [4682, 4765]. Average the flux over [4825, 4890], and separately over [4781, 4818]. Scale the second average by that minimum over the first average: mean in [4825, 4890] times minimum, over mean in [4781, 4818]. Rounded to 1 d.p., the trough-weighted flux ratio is 20.3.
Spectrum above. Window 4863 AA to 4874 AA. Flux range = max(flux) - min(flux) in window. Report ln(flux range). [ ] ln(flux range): 1.8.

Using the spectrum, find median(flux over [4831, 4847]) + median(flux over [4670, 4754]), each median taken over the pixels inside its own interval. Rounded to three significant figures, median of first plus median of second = 50.9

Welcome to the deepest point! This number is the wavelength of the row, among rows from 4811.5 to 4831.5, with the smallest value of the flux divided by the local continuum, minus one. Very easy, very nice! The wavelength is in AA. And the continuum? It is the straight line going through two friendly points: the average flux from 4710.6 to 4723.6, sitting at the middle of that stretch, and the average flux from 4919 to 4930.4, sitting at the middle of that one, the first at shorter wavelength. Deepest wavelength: 4830.34 AA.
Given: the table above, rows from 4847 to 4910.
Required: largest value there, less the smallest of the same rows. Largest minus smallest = 13.2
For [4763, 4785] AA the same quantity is 4.4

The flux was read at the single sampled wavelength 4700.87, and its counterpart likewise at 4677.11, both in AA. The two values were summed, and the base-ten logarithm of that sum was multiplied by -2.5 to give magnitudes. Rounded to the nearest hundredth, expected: -4.28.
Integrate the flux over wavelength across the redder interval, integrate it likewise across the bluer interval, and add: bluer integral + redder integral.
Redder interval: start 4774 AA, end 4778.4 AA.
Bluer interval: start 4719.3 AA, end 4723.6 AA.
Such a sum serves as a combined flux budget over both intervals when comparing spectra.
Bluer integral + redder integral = 222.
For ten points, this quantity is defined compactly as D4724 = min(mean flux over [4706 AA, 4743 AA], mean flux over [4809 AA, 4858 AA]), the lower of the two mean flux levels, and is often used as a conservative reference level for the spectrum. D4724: 24.9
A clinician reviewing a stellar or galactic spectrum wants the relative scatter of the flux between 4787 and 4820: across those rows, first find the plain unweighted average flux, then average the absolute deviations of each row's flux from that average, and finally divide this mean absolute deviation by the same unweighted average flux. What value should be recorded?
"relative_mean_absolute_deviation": 0.048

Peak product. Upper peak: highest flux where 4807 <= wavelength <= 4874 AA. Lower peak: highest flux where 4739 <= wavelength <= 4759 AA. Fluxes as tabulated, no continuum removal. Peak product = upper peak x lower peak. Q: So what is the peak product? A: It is 926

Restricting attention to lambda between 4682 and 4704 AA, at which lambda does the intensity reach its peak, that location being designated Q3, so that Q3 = 4687.89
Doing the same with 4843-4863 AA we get 4861.58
